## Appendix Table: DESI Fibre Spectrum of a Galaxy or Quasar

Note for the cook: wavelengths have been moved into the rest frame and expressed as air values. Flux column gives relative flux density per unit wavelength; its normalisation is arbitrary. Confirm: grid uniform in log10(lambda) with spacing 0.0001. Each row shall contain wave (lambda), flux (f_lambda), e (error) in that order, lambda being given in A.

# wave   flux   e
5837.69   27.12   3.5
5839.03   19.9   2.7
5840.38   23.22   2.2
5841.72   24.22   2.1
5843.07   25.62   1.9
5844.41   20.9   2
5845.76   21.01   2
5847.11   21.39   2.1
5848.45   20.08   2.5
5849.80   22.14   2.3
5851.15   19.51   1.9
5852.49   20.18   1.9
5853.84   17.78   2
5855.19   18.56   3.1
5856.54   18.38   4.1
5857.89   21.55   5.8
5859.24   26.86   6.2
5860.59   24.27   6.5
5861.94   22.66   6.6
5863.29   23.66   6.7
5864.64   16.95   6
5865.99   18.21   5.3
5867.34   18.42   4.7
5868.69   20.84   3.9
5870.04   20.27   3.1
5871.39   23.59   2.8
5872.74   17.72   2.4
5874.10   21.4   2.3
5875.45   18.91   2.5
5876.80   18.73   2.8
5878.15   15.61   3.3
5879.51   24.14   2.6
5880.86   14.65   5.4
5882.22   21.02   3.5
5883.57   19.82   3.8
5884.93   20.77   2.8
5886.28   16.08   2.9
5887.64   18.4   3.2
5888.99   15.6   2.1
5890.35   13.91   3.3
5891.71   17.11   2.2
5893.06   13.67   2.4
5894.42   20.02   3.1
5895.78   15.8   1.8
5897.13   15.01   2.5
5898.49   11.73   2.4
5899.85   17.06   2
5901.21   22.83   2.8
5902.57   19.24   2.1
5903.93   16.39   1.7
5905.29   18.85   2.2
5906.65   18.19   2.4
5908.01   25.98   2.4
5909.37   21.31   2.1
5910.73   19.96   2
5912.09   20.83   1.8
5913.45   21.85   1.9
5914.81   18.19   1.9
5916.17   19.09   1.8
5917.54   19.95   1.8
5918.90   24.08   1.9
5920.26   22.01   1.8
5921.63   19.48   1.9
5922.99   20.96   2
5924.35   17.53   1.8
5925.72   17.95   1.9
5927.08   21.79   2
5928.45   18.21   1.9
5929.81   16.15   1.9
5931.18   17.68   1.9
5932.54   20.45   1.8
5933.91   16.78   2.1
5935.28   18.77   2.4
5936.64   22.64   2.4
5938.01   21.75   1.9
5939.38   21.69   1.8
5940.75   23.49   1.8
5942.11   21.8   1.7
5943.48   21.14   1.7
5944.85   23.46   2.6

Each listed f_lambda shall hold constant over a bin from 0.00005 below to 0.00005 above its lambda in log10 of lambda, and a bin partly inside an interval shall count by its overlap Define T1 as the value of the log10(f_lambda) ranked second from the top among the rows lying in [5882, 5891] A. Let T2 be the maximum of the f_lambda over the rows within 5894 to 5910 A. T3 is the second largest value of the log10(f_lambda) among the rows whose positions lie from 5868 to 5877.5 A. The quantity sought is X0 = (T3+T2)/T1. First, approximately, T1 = 1.32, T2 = 25.98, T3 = 1.33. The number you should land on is 20.7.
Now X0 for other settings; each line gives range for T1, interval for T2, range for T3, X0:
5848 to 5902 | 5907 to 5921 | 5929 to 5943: 19.7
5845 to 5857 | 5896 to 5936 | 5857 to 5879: 20.6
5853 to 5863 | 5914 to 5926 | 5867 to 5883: 18.4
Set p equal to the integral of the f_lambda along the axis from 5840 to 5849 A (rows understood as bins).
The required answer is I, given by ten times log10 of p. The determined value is 23.0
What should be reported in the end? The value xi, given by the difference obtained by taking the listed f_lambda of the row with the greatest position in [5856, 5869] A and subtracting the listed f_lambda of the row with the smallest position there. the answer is 2.5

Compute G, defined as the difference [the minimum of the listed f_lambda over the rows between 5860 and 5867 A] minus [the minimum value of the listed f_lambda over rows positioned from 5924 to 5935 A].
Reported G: 1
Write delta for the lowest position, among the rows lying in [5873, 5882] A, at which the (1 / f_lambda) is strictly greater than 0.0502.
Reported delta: 5875.45 A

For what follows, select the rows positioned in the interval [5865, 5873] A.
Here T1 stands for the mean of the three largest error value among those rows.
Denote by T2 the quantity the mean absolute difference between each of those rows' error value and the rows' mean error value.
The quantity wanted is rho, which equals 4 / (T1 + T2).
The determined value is 0.7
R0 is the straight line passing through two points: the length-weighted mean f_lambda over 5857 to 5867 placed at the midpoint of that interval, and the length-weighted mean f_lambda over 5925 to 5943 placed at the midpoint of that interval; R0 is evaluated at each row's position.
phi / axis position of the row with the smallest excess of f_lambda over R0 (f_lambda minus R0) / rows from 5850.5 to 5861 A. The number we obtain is 5853.84 A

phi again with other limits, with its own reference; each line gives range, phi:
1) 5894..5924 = 5898.49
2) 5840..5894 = 5893.06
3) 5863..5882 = 5880.86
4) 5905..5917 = 5906.65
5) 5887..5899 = 5898.49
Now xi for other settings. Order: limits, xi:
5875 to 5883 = 2.1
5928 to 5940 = 3.5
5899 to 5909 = 8.9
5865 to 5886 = 2.6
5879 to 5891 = -10.2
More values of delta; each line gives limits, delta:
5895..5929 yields 5895.78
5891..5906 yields 5891.71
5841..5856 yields 5851.15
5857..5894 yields 5864.64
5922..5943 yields 5924.35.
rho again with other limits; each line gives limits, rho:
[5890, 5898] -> 1.2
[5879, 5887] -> 0.8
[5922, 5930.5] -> 2.0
